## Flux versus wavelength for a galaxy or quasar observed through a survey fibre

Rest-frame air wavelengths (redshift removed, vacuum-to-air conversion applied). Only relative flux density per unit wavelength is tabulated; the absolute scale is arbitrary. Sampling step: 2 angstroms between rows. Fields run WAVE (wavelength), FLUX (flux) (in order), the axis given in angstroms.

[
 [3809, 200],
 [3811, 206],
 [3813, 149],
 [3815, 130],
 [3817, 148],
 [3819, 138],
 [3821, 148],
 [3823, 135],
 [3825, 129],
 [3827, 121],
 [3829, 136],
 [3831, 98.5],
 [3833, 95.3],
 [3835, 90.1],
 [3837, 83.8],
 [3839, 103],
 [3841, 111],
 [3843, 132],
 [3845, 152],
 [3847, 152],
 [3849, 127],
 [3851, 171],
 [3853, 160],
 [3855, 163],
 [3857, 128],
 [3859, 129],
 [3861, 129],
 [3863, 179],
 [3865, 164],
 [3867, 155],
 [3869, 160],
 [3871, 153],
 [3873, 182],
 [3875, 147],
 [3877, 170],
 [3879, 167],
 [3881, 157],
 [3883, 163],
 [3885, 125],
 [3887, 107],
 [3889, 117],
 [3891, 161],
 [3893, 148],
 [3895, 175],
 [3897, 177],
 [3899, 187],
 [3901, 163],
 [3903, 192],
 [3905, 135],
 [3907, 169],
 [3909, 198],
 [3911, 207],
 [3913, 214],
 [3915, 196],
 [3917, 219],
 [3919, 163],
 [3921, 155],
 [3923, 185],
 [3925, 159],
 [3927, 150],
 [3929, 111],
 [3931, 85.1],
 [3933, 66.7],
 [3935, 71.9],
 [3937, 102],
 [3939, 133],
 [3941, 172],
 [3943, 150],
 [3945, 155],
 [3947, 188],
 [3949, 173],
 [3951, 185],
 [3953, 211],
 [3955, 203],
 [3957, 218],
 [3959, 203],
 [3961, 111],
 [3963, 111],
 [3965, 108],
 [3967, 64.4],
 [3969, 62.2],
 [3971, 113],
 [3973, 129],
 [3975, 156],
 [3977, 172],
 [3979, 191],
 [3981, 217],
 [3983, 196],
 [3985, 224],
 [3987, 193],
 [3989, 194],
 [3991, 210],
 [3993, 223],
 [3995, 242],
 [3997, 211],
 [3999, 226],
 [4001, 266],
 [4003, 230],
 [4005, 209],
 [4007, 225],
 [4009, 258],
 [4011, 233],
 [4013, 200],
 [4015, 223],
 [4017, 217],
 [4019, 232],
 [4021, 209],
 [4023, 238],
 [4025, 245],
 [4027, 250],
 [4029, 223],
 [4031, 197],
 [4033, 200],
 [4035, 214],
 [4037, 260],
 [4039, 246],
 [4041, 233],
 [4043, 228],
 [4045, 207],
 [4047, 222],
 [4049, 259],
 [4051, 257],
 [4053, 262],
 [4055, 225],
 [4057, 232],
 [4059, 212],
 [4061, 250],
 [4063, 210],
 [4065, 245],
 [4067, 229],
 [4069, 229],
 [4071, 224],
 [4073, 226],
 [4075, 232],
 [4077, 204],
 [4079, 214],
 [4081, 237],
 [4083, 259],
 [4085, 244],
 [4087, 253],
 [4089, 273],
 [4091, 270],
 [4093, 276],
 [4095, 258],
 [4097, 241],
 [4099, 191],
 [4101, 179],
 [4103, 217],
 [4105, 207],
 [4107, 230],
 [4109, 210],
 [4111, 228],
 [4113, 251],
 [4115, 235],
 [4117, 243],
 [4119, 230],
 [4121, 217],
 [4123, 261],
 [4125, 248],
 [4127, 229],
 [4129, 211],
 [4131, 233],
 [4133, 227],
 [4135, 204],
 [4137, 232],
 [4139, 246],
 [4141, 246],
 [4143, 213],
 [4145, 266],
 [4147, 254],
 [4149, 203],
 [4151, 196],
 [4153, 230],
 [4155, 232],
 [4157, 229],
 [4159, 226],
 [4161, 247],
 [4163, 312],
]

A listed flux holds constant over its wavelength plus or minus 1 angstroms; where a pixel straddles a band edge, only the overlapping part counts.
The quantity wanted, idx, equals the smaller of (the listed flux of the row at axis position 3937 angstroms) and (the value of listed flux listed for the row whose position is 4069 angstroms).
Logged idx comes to 102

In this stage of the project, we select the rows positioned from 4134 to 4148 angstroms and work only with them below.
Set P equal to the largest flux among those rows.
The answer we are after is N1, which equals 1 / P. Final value 0.0038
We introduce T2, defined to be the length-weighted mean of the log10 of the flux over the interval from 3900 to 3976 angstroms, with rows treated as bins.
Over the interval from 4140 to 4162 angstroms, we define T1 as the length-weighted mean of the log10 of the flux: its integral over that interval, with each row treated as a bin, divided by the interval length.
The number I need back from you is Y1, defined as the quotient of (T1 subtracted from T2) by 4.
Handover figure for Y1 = -0.05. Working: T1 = 2.36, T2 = 2.16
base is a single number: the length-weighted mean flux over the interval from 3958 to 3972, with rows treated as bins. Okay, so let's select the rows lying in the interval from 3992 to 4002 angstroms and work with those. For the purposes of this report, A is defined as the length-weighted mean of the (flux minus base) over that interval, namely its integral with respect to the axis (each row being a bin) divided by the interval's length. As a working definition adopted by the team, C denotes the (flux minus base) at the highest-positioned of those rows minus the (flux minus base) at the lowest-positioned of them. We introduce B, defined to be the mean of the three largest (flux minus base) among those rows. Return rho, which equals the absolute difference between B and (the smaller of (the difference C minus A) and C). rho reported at 215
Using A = 123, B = 134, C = 43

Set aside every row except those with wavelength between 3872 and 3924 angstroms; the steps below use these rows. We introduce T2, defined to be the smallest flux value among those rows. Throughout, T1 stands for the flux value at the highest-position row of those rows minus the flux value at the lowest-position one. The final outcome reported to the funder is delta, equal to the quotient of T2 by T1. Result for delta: 36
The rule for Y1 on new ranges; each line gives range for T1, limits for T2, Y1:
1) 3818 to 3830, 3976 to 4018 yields 0.05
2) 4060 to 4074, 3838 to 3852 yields -0.06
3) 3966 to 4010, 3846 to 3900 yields -0.02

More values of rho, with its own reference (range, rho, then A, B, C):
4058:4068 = 233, 119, 131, 17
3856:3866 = 46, 35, 47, 36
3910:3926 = 228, 77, 103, -48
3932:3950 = 15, 24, 67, 106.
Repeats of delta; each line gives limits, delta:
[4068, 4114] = 8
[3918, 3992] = 1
